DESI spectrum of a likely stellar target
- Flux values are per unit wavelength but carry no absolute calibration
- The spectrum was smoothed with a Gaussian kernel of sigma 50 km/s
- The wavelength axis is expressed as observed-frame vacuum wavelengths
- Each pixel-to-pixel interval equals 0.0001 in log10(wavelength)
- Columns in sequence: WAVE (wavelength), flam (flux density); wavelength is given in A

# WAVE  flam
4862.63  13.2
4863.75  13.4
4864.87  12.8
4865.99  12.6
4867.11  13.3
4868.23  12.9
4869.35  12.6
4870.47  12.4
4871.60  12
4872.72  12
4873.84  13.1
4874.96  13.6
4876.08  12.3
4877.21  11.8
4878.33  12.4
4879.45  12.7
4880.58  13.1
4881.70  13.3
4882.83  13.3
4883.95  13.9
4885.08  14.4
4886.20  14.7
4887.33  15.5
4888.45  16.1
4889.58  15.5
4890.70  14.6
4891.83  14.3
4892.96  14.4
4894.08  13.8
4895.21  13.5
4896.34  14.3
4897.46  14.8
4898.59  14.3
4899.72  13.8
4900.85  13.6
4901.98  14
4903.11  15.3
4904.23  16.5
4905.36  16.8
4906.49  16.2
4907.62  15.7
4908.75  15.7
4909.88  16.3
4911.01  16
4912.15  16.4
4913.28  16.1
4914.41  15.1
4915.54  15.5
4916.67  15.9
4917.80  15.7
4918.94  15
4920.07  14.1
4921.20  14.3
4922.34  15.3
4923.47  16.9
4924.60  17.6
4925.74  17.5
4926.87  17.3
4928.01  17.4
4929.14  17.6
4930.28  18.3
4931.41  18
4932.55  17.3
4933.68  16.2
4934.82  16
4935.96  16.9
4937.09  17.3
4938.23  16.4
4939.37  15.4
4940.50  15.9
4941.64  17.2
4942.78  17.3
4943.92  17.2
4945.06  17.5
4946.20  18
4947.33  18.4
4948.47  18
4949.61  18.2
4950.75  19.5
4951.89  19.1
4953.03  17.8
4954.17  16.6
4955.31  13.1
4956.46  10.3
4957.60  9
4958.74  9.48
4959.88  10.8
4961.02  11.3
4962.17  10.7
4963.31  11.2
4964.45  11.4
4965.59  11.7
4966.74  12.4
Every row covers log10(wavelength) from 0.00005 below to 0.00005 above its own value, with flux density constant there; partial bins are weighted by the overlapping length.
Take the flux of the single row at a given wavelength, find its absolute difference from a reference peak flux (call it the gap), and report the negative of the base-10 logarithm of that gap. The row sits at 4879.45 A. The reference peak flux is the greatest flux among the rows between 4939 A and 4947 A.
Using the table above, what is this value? -0.72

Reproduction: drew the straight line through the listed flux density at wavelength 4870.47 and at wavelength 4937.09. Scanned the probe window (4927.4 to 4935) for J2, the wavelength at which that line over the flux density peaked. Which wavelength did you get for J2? 4934.82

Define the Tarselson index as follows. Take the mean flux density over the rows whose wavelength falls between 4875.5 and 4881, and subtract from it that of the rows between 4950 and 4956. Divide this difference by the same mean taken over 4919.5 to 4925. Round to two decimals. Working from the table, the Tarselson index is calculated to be -0.30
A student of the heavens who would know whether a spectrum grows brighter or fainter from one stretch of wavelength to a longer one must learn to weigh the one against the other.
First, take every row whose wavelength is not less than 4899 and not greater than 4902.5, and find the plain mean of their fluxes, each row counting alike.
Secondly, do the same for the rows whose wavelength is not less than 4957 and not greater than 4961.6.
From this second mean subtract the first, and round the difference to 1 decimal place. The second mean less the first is -3.7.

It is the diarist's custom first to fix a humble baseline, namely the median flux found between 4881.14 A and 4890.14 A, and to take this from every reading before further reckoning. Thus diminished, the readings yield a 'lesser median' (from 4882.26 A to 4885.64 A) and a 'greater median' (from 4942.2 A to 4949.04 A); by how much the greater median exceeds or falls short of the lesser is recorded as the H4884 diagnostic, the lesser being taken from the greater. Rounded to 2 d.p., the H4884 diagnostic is 3.85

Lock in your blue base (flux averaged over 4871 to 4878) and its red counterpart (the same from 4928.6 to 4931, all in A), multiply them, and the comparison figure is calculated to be 224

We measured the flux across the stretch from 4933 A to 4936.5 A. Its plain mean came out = 16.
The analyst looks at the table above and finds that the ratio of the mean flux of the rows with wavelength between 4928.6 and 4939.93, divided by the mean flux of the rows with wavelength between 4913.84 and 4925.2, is 1.09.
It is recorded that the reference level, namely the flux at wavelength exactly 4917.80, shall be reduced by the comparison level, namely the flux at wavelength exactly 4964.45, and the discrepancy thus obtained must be 4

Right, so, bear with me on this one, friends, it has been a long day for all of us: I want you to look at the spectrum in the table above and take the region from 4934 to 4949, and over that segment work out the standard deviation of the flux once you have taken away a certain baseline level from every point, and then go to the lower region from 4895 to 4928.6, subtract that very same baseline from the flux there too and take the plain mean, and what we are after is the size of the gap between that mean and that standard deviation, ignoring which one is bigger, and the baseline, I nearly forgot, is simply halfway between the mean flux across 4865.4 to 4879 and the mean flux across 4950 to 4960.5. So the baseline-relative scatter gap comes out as 1.4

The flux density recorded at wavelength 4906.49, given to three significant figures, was 16.2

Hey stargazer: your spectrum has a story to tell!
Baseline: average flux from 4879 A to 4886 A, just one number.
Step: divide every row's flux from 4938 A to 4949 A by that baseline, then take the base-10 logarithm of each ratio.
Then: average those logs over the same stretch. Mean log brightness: 0.10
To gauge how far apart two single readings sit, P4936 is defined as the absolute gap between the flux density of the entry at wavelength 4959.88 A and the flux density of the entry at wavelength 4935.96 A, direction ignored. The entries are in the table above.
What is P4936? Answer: 6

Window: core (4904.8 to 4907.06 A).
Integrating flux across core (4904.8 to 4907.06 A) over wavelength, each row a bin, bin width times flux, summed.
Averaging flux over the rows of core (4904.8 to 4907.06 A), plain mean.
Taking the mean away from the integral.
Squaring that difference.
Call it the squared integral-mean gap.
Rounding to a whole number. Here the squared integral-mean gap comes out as 432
